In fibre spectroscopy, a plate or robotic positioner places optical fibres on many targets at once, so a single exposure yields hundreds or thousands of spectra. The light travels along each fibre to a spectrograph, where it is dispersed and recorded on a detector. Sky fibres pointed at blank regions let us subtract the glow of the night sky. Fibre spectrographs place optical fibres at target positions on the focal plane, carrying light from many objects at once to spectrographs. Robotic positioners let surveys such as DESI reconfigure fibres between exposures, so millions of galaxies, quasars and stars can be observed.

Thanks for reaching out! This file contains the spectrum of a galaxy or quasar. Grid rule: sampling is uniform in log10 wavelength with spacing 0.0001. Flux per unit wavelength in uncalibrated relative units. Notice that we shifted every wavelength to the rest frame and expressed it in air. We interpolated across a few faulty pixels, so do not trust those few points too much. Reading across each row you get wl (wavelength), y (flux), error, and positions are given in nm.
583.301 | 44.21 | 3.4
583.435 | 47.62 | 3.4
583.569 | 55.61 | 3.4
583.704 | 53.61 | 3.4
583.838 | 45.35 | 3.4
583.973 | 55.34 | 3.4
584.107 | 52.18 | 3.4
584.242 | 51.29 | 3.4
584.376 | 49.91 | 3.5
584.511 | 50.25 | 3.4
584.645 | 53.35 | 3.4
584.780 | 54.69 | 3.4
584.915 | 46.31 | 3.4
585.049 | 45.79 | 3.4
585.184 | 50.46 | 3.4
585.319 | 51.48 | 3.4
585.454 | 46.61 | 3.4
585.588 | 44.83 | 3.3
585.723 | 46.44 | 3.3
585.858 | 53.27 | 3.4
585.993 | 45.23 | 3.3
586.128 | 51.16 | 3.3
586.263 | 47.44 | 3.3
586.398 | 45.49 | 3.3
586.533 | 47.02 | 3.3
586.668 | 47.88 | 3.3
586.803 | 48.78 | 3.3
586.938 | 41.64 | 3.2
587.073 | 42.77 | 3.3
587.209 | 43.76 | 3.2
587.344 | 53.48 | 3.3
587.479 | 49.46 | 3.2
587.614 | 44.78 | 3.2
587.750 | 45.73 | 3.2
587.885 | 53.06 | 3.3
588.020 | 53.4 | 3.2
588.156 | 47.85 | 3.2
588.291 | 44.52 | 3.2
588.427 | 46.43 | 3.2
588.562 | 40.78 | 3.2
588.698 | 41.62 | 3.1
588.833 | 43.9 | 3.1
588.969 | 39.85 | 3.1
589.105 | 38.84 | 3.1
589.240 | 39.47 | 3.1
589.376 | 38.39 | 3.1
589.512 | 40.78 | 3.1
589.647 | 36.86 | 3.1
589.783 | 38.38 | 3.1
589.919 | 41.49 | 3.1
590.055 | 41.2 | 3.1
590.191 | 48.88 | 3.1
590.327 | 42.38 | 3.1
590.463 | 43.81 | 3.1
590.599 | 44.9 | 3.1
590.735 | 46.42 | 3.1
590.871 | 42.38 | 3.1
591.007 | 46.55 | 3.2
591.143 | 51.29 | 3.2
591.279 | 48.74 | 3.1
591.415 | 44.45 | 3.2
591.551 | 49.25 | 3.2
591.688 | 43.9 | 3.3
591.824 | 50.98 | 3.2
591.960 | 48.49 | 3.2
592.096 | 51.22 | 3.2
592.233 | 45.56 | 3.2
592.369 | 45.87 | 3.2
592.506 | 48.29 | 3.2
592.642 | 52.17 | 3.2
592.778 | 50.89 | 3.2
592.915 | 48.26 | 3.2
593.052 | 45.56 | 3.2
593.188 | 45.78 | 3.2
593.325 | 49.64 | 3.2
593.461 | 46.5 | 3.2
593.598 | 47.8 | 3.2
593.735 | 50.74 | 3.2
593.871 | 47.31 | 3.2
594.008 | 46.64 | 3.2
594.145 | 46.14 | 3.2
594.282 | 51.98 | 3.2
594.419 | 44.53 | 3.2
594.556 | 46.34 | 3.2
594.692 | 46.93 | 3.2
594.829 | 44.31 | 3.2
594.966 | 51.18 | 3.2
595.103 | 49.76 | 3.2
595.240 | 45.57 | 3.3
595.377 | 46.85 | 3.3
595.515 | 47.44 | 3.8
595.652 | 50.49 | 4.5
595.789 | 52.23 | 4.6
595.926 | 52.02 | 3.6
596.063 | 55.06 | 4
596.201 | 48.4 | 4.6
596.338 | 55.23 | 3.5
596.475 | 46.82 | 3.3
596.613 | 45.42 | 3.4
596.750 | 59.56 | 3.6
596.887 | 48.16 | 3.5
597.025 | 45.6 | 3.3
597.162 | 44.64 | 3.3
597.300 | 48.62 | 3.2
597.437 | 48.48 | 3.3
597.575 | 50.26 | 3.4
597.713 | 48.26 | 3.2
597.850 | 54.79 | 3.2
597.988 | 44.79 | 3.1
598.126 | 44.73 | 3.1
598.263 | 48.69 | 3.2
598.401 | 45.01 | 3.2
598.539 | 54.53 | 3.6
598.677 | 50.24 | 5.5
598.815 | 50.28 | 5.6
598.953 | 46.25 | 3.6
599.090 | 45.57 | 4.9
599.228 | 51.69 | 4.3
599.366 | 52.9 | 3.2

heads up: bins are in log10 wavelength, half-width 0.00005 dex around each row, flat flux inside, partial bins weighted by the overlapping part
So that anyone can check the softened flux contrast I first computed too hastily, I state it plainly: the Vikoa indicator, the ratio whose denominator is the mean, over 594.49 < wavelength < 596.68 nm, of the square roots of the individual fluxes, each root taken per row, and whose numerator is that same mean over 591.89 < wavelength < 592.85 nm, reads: 1.00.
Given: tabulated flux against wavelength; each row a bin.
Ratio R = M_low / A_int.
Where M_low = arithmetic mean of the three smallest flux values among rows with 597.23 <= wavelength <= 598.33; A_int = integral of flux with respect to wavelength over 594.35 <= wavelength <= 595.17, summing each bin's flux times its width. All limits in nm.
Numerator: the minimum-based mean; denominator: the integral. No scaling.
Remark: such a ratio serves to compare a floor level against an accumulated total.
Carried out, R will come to 1.2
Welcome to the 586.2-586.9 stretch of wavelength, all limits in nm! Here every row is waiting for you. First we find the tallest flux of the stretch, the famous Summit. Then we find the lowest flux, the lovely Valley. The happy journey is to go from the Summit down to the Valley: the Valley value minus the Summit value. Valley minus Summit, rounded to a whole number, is -3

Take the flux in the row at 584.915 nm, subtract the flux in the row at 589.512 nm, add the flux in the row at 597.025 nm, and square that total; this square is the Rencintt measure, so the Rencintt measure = 2614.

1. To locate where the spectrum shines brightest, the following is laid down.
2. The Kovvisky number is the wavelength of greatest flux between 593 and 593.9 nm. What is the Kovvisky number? 593.735 nm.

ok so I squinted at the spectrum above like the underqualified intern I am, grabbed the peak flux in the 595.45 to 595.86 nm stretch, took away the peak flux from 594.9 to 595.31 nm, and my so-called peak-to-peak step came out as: 1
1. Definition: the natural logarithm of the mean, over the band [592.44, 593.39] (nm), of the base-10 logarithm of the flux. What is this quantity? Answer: 0.523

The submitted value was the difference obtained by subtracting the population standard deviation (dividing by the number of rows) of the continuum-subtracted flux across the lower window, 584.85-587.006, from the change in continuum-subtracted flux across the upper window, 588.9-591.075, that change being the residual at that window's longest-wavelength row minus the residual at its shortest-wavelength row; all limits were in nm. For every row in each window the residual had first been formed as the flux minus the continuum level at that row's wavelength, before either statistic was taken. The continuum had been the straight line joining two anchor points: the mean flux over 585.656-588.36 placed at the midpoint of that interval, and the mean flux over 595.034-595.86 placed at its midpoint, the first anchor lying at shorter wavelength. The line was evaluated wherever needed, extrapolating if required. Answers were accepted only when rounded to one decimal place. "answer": 3.6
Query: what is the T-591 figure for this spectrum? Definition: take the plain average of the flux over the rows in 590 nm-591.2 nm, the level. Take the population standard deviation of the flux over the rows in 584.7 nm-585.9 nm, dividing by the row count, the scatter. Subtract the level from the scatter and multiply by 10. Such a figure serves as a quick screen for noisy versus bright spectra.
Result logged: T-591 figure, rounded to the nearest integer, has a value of -419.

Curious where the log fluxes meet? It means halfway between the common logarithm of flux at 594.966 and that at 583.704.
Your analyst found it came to 1.72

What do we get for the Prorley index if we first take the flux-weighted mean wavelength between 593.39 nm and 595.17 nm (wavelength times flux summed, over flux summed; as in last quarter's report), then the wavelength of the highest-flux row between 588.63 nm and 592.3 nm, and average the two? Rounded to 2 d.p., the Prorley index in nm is 592.71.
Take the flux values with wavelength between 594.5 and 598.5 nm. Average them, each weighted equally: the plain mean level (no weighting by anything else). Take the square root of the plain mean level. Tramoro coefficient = 6.99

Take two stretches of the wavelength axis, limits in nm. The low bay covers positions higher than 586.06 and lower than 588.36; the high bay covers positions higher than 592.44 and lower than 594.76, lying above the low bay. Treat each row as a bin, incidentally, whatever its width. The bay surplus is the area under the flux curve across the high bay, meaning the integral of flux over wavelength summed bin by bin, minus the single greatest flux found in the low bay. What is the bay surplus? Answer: 58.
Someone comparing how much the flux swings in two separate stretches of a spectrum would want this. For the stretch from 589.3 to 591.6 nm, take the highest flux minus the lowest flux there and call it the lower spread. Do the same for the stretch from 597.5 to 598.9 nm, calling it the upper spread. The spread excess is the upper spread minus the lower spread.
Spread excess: -4.4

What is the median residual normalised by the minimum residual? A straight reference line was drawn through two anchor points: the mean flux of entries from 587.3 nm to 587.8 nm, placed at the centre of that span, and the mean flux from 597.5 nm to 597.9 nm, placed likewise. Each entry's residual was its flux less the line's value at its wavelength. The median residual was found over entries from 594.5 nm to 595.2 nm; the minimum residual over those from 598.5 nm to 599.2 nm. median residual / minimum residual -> 0.6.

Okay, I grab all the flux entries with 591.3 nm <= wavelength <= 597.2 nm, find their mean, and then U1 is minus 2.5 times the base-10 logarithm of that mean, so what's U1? -4.214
